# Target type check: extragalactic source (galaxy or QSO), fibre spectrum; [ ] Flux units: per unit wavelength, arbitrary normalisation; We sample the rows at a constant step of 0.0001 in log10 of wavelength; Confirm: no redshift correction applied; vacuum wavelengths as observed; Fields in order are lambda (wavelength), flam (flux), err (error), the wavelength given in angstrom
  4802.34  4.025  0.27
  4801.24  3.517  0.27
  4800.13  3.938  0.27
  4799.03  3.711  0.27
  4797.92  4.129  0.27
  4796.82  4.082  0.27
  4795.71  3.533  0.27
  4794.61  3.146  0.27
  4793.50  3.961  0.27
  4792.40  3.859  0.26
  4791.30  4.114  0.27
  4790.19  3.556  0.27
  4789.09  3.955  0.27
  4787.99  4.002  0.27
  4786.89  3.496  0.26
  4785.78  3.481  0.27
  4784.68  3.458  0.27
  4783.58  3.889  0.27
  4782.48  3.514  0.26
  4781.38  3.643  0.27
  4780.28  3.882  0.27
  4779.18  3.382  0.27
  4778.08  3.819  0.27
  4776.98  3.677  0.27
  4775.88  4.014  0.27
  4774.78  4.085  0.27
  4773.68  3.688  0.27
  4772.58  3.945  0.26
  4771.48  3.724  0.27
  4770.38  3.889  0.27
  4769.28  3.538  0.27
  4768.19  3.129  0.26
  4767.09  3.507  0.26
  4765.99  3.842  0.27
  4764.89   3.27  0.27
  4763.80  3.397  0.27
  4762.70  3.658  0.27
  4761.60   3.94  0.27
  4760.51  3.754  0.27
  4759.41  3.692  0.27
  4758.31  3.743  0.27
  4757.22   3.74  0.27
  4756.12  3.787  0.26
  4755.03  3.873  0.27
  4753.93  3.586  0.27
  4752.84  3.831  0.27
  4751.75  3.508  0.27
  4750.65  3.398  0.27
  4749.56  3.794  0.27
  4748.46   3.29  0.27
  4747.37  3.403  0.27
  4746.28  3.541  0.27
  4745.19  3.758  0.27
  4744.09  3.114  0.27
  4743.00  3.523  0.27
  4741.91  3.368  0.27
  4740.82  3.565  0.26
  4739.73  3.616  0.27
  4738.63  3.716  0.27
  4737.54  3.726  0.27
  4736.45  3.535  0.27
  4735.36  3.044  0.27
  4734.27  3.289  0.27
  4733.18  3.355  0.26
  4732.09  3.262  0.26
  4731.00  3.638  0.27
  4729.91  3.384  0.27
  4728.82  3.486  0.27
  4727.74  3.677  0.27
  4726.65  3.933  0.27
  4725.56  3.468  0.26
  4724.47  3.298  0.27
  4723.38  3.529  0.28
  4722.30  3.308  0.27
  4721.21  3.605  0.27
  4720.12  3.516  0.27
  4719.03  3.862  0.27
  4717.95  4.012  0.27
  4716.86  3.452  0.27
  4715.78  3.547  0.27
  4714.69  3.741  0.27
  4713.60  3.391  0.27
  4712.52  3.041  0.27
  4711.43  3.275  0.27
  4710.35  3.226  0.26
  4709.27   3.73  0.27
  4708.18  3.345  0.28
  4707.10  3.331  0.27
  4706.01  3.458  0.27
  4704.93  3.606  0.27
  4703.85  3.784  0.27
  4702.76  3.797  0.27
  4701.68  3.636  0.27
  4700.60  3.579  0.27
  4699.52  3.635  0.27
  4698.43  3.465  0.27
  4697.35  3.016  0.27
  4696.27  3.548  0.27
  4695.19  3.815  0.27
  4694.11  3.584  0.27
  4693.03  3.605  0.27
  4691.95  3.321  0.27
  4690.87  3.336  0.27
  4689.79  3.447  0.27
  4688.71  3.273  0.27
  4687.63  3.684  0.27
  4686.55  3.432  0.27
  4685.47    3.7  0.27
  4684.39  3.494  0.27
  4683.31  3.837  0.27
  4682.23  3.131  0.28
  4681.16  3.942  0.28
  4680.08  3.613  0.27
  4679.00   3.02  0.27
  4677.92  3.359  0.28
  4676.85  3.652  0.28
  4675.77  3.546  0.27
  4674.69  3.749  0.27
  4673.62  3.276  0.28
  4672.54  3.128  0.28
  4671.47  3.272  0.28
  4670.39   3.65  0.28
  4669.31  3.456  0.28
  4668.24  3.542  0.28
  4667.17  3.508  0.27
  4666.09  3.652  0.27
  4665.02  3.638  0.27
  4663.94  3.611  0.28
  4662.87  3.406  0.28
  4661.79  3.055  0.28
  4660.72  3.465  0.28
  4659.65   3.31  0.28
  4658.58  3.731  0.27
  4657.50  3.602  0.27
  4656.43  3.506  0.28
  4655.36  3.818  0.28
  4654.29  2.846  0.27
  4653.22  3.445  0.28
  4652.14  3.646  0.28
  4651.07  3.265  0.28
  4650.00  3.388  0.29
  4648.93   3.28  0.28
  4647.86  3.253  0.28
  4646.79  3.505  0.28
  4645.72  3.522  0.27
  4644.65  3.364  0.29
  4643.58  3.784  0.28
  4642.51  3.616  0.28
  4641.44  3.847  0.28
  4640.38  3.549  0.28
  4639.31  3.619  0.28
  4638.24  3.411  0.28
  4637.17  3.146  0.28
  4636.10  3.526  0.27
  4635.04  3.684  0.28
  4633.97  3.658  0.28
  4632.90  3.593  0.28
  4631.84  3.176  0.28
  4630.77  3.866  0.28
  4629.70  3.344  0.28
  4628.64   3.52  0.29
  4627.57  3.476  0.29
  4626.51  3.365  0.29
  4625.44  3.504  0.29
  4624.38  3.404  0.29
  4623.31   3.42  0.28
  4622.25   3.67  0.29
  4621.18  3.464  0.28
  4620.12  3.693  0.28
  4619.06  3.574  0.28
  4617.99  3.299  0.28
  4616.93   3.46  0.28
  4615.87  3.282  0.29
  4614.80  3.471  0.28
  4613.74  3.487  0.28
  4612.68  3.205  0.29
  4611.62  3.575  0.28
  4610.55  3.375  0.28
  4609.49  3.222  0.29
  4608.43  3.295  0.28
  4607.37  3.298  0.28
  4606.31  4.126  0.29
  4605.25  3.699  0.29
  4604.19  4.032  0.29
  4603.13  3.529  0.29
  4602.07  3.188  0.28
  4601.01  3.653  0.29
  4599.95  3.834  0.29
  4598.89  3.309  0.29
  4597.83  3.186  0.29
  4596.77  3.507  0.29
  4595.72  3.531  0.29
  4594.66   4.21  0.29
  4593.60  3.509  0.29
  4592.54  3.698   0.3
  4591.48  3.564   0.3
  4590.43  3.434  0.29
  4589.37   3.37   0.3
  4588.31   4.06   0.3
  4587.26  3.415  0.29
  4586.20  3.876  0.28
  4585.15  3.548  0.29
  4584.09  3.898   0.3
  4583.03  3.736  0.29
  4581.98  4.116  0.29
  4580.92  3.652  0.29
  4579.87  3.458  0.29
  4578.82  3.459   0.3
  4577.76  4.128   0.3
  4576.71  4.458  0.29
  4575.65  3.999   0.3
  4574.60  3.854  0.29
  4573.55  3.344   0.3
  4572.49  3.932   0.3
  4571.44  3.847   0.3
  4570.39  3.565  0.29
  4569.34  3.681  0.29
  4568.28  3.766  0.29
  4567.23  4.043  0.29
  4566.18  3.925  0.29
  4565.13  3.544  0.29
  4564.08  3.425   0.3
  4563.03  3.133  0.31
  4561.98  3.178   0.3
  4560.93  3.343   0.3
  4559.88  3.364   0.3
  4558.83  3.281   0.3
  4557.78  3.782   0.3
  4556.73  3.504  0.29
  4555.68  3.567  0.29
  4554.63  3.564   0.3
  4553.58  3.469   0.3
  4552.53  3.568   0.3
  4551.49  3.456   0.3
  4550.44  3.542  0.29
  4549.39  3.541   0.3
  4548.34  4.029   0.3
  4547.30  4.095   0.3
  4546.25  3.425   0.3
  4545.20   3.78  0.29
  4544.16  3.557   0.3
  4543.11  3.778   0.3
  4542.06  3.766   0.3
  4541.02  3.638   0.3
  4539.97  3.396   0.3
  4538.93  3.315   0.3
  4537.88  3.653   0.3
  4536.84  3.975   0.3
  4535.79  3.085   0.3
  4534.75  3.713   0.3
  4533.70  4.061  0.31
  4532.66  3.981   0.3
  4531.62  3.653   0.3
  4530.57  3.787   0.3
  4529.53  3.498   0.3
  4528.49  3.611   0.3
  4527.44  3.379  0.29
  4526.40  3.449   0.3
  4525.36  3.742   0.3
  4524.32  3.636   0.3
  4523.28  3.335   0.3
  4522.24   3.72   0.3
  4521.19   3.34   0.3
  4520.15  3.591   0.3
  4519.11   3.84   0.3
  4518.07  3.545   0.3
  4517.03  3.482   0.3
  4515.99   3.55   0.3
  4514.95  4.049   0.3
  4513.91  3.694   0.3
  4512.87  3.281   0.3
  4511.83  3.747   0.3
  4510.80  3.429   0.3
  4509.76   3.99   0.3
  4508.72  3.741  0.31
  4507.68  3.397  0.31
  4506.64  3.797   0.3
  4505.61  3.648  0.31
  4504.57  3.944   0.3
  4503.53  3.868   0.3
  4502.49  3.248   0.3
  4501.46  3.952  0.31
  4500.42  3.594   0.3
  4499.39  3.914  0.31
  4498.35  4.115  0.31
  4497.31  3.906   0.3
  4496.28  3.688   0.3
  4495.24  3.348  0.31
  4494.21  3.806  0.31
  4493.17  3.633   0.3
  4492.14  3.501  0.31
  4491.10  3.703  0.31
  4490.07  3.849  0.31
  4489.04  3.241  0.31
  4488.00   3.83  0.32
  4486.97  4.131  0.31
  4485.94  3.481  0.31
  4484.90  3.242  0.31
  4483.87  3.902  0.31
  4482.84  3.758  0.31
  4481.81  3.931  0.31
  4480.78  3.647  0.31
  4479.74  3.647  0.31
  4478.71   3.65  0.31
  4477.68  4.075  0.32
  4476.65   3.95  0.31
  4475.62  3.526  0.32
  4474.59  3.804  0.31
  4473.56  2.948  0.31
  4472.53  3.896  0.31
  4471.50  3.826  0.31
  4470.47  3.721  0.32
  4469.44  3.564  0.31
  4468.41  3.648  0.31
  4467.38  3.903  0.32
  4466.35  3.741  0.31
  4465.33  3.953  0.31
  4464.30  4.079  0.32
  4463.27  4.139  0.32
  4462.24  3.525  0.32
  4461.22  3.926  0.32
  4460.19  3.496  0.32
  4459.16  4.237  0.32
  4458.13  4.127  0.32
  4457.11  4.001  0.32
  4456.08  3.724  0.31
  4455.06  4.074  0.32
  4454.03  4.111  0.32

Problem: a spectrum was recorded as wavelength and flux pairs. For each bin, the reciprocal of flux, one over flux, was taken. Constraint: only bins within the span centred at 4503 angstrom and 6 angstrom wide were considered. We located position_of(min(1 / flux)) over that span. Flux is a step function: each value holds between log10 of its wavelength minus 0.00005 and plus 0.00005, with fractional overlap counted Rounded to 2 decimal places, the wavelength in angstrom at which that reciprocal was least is 4501.46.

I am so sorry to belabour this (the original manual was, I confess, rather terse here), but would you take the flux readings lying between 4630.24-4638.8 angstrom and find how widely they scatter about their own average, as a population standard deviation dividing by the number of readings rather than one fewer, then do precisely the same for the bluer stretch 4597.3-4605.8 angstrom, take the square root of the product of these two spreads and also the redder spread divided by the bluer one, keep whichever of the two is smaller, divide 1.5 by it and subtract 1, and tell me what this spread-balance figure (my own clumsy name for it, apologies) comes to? 4.8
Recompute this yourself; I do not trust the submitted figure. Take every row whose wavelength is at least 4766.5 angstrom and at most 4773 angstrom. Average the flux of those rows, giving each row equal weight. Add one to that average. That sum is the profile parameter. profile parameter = 4.62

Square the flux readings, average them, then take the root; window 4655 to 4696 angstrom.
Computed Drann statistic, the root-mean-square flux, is 3.51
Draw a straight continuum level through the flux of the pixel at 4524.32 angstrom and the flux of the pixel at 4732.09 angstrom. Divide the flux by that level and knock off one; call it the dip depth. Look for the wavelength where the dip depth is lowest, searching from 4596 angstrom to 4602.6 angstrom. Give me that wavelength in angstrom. 4597.83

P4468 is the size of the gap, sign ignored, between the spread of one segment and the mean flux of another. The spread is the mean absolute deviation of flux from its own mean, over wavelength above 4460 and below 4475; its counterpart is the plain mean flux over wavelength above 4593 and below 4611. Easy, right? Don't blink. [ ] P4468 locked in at 3.35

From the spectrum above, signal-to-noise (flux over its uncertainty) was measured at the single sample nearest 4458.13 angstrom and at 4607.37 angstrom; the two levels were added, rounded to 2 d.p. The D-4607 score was 24.68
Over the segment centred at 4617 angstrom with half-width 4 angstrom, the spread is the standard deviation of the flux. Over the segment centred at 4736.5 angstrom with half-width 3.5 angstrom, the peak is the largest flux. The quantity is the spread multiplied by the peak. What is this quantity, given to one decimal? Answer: 0.5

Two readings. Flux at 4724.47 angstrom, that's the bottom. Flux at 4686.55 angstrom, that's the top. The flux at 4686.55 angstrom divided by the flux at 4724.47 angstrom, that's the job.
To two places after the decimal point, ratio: 1.04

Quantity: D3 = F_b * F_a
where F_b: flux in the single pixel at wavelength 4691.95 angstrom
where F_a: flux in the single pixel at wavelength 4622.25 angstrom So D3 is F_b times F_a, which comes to 12.2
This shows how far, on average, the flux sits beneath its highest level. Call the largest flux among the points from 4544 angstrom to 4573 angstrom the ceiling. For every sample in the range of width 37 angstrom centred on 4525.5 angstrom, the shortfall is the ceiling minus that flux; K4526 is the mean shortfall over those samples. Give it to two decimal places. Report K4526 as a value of 0.47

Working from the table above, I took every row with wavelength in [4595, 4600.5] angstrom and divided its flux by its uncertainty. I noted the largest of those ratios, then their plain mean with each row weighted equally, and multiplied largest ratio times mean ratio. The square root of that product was 12.6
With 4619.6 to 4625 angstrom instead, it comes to 12.8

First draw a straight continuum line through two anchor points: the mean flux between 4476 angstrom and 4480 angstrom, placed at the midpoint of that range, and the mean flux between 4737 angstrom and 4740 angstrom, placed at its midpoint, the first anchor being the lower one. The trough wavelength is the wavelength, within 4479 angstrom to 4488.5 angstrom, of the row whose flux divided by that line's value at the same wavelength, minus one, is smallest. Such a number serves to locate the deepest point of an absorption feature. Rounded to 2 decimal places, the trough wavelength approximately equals 4484.90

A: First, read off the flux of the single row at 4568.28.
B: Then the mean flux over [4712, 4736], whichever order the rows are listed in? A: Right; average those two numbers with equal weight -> 3.63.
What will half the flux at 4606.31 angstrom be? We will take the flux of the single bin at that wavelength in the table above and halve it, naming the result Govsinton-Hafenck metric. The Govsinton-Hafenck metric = 2.06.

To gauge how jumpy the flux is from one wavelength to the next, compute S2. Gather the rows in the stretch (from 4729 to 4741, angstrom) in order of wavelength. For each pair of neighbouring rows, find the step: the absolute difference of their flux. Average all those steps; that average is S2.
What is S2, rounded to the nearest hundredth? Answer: 0.19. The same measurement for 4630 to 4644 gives 0.25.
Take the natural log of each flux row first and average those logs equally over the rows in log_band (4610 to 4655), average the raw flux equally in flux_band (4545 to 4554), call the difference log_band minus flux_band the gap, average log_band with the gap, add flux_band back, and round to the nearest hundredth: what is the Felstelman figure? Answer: 3.07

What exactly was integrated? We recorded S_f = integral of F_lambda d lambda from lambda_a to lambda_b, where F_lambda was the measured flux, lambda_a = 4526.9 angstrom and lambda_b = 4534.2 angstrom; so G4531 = 27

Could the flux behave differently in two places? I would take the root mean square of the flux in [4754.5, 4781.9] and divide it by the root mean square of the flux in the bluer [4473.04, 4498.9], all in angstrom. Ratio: 1.00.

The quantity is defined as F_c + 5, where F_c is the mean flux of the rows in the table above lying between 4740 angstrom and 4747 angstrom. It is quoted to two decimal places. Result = 8.48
